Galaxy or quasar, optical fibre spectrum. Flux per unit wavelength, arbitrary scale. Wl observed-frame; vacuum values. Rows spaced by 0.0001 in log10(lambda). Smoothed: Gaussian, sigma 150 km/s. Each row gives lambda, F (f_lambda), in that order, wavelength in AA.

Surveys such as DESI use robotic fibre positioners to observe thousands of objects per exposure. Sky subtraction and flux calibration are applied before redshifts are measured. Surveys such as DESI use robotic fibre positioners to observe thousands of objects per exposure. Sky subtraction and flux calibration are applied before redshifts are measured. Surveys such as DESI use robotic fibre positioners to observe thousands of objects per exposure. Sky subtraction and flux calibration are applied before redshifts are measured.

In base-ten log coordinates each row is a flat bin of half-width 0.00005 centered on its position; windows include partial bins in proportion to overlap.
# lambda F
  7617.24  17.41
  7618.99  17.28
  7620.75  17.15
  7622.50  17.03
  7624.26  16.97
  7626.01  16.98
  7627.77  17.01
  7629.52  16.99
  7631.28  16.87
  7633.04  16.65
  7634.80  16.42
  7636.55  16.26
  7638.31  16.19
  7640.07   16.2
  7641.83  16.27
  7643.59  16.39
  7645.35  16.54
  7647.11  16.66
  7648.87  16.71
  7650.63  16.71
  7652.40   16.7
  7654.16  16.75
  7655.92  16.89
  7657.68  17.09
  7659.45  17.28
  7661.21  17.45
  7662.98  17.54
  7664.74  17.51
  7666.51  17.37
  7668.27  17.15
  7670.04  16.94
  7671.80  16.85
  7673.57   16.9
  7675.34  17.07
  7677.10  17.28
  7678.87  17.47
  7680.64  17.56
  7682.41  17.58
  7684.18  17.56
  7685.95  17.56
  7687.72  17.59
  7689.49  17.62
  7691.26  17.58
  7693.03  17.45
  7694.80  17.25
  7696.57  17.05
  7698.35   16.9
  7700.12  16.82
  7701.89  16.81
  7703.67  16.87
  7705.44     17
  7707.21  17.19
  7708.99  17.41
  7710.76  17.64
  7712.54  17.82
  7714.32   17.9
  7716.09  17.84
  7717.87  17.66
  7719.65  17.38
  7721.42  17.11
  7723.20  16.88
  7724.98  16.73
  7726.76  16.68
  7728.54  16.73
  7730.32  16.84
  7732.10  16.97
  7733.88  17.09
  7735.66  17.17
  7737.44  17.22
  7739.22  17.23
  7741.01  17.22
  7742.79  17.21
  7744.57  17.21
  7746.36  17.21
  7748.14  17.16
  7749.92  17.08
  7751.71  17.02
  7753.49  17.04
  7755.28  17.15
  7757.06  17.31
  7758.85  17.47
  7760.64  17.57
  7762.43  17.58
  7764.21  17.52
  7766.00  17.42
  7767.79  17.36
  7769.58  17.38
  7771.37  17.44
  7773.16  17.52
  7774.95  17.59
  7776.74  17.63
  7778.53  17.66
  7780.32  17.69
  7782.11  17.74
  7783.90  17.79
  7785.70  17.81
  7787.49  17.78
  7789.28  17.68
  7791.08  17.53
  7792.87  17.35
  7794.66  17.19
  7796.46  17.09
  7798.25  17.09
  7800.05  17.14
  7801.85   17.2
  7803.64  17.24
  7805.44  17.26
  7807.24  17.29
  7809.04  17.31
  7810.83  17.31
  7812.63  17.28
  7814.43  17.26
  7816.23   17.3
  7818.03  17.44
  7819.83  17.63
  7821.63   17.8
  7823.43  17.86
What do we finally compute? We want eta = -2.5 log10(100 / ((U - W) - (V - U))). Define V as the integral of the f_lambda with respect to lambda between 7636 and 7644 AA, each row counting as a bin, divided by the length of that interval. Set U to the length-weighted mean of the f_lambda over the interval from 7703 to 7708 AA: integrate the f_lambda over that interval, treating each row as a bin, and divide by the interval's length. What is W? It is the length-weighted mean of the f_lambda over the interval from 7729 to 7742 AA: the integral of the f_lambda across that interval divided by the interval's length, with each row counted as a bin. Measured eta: -5.3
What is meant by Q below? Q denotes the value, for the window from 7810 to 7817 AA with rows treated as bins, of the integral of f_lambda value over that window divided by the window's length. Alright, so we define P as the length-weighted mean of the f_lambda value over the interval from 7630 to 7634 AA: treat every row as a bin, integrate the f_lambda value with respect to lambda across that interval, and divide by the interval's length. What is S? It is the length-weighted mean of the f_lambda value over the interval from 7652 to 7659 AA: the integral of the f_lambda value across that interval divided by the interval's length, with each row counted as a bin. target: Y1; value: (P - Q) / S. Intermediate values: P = 16.7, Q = 17.28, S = 16.9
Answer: -0.03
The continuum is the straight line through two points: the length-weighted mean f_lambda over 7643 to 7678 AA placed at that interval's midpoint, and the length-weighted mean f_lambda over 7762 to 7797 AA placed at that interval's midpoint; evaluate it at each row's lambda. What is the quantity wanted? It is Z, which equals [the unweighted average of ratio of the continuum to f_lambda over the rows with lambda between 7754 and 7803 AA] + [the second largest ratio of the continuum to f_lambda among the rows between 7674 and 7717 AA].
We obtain 2.03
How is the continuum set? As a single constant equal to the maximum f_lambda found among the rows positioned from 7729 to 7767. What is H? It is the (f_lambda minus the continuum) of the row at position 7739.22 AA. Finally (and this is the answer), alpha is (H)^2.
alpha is 0.12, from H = -0.35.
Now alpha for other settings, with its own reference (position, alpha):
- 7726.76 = 0.81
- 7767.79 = 0.05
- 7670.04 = 0.41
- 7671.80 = 0.53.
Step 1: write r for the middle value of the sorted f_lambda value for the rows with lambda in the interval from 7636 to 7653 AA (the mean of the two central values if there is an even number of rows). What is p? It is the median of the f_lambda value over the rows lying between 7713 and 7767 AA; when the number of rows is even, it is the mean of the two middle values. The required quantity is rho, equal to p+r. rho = 33.7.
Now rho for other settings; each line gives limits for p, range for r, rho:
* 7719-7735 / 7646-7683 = 34.0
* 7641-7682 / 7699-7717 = 34.2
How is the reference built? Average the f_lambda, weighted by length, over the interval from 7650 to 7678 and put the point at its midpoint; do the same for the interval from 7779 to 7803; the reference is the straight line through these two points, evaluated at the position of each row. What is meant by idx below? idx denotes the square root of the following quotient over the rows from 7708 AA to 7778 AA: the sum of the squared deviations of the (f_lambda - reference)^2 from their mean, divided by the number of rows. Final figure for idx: 0.12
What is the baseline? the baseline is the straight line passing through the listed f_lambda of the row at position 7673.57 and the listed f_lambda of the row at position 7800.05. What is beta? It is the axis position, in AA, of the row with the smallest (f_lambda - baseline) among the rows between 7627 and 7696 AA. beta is 7638.31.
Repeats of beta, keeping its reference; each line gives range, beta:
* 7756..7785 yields 7757.06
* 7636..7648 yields 7638.31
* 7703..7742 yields 7726.76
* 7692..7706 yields 7701.89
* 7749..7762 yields 7751.71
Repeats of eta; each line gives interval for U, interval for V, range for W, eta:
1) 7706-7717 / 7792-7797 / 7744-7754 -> -5.1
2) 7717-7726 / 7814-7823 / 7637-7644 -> -5.7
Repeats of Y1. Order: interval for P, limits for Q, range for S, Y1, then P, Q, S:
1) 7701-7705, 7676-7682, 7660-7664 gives -0.03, 16.9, 17.44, 17.5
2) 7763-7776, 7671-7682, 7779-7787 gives 0.02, 17.5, 17.20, 17.8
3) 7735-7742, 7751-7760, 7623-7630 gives 0.00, 17.2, 17.21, 17.0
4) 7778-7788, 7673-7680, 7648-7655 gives 0.03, 17.7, 17.21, 16.7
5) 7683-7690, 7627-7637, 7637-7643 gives 0.05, 17.6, 16.73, 16.2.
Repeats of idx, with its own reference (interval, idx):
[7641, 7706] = 0.11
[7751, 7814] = 0.05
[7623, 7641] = 0.28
